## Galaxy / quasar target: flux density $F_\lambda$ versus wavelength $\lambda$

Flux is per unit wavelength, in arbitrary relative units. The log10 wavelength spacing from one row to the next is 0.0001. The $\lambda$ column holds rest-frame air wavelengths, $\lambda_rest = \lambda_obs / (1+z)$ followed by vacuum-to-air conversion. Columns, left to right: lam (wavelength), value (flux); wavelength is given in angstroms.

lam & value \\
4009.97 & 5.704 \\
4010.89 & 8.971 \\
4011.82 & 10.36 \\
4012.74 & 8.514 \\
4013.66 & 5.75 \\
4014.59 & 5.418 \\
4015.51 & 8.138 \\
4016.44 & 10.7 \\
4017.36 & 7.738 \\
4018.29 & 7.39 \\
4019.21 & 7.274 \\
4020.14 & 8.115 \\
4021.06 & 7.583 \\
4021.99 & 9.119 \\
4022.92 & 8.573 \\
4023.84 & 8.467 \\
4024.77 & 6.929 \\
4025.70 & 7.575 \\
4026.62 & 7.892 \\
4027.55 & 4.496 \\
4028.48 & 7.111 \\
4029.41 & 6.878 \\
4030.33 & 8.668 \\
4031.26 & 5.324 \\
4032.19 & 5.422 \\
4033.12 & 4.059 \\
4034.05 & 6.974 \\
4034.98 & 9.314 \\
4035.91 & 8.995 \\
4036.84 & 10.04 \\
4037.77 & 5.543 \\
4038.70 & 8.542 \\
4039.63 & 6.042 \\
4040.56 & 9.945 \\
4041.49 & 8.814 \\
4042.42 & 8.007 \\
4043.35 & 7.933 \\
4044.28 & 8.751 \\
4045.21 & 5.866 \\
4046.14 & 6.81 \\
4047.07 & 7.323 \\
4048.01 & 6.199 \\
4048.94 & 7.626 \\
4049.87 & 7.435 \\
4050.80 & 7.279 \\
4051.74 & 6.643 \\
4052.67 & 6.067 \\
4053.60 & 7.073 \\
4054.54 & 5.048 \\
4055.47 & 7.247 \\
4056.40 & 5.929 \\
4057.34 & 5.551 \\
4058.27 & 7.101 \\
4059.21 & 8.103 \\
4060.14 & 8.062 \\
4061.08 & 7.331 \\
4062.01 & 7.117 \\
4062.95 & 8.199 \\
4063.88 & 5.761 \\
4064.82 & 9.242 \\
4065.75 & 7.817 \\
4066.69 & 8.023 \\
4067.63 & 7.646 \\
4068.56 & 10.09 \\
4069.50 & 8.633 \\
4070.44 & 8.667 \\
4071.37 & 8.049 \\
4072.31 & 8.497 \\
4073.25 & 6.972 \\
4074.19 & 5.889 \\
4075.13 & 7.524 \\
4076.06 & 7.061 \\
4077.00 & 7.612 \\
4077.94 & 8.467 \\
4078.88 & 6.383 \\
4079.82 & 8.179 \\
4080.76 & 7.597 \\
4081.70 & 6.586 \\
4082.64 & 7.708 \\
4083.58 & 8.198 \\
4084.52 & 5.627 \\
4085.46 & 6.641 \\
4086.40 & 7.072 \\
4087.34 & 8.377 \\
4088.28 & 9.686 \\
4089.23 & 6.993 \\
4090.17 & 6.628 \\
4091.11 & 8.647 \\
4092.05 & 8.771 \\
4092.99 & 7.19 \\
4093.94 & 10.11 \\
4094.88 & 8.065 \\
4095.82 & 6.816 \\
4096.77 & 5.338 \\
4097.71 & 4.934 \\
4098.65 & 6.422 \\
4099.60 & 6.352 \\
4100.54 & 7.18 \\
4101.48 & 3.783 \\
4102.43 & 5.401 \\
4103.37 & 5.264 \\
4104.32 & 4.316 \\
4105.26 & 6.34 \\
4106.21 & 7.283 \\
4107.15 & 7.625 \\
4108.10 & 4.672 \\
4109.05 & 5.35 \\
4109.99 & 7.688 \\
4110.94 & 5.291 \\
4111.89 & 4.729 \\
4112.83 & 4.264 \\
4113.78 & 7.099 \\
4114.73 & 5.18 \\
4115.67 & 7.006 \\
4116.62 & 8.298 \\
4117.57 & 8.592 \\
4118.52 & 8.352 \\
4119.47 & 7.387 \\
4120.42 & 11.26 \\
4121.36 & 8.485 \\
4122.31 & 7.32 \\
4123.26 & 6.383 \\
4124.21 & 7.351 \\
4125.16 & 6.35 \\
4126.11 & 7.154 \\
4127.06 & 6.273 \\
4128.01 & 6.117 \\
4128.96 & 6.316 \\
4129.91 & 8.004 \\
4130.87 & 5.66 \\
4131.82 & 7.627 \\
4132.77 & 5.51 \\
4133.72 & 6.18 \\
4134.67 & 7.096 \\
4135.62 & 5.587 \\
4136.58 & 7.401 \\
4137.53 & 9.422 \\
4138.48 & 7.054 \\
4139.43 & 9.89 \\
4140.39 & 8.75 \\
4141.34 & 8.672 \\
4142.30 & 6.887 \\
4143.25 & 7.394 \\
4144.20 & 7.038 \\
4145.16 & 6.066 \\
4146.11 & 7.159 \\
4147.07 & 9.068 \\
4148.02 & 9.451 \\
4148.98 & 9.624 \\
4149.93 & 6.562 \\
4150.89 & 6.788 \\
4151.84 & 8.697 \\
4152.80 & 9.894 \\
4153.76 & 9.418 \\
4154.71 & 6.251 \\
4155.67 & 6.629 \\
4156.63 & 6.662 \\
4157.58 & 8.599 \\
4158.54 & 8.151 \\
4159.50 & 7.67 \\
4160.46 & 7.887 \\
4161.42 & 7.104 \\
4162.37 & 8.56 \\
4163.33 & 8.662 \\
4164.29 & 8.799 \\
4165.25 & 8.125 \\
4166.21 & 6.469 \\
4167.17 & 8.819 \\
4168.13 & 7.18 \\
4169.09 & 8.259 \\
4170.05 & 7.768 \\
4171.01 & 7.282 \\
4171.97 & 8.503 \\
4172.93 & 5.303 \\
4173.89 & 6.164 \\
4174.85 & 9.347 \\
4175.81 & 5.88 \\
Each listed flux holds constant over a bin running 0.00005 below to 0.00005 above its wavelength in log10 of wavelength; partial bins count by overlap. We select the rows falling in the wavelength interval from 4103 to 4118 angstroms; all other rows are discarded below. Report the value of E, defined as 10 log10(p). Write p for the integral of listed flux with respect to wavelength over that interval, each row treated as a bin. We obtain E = 19.7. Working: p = 93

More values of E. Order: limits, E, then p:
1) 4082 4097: 20.6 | 115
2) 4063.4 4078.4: 20.7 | 118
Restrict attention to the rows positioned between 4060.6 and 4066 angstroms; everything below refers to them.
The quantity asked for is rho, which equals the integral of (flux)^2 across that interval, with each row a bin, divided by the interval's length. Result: 58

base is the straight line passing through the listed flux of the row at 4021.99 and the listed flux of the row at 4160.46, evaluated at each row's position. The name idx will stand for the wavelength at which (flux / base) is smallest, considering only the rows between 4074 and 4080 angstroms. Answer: 4074.19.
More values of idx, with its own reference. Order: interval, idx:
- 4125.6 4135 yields 4132.77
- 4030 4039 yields 4033.12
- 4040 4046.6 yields 4045.21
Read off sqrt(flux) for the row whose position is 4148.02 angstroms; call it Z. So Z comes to 3.1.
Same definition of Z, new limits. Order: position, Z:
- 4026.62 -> 2.8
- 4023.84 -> 2.9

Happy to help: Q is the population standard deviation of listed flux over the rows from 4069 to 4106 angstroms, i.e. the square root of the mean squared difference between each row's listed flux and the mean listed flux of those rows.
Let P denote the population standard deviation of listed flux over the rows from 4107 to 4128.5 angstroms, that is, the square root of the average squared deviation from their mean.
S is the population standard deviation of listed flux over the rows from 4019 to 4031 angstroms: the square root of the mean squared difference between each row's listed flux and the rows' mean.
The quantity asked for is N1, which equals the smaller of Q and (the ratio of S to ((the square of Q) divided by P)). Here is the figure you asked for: 0.91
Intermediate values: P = 1.57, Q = 1.39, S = 1.12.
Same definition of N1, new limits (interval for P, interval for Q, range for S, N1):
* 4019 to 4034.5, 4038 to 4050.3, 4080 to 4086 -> 0.91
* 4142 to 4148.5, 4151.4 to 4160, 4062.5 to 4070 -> 0.91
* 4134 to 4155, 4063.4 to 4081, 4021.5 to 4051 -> 1.06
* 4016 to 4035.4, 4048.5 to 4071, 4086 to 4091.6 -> 1.16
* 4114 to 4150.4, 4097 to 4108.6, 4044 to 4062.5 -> 0.86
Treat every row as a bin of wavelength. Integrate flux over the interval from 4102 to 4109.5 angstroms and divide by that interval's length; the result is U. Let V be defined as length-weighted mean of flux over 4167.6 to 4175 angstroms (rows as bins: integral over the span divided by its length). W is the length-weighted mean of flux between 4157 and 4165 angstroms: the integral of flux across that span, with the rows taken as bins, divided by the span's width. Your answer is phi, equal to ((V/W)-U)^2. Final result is 24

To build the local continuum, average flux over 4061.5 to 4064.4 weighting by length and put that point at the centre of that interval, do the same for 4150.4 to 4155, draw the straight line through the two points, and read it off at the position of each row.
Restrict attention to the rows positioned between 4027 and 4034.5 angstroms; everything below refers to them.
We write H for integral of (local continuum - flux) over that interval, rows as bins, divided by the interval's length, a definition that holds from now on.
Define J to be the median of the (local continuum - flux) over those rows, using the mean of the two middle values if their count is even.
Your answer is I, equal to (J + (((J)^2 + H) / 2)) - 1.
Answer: -0.1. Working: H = 0.50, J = 0.5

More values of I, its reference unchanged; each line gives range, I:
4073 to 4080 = -1.0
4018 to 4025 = -2.2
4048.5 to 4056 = -1.1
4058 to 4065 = -1.7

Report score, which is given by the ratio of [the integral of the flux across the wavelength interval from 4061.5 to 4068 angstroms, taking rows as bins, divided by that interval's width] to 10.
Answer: 0.77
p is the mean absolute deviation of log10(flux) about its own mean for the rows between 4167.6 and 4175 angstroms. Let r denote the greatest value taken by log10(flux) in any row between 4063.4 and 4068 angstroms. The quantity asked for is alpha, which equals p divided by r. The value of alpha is 0.061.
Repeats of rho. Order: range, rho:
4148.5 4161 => 64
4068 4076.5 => 64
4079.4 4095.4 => 62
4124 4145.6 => 52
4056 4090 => 58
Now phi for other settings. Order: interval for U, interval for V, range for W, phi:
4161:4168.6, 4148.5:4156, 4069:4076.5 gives 48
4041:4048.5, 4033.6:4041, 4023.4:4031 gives 40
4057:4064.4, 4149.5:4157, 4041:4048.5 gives 38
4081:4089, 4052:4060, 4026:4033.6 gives 41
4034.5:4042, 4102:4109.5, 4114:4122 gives 59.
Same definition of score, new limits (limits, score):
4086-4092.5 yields 0.80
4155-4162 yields 0.75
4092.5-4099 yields 0.70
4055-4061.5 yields 0.70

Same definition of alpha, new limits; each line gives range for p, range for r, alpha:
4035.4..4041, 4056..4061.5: 0.102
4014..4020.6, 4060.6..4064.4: 0.061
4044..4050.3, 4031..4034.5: 0.054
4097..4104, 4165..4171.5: 0.073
